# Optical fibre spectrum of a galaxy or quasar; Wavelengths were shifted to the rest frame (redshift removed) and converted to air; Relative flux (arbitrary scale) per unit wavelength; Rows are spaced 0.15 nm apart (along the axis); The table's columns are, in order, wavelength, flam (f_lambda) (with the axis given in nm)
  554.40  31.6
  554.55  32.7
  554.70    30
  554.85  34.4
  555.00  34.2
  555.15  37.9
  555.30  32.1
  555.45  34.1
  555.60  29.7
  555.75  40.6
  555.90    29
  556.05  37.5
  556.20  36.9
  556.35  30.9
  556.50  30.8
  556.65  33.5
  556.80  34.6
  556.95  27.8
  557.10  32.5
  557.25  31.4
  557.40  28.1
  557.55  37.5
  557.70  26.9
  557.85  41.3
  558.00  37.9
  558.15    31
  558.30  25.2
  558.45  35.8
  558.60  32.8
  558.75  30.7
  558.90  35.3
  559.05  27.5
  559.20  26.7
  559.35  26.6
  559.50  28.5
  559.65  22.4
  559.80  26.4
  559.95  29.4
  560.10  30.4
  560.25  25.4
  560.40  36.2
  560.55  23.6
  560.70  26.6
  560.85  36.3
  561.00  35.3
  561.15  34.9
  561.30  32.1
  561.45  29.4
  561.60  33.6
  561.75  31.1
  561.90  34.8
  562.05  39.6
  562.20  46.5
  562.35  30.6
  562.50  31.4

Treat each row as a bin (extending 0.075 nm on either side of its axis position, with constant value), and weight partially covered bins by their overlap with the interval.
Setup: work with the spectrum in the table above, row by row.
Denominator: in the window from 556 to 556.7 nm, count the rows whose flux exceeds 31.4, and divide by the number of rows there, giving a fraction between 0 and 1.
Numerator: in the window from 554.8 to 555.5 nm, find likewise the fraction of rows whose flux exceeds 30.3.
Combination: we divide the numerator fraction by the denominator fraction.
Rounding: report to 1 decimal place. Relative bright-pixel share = 1.7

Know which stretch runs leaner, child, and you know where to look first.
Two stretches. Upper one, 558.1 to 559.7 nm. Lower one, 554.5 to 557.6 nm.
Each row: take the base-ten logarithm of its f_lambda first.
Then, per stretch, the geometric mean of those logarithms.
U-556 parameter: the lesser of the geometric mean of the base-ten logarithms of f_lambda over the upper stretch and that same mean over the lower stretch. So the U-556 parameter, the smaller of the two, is 1.462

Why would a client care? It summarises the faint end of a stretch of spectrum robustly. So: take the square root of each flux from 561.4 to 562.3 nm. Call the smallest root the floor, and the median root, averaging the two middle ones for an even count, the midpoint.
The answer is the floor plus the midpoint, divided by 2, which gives 5.64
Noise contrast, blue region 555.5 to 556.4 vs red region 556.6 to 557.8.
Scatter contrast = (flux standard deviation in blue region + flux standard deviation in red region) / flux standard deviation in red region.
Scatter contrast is 2.3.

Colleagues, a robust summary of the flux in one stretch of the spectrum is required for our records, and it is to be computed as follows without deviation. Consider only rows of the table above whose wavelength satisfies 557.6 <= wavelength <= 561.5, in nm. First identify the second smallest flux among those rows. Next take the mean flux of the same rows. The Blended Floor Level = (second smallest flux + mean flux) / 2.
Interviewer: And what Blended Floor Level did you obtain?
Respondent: 27.1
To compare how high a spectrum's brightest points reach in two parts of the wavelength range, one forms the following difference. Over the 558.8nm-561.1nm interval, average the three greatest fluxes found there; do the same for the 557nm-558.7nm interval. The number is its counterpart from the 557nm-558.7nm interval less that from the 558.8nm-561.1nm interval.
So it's 3.0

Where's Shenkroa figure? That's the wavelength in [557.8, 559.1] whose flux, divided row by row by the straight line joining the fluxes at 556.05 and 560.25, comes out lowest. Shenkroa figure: 558.30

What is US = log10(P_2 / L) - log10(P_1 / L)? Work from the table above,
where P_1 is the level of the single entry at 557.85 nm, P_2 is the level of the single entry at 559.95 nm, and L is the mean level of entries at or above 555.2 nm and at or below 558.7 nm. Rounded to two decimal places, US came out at -0.15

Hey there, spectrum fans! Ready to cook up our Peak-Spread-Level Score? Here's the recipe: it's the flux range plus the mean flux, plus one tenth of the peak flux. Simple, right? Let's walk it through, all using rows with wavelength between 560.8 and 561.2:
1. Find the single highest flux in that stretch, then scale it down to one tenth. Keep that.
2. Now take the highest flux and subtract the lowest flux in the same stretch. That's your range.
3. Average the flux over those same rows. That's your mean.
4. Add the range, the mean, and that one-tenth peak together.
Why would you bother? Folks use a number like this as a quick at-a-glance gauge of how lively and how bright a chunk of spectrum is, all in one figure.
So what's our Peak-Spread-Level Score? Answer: 40.5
